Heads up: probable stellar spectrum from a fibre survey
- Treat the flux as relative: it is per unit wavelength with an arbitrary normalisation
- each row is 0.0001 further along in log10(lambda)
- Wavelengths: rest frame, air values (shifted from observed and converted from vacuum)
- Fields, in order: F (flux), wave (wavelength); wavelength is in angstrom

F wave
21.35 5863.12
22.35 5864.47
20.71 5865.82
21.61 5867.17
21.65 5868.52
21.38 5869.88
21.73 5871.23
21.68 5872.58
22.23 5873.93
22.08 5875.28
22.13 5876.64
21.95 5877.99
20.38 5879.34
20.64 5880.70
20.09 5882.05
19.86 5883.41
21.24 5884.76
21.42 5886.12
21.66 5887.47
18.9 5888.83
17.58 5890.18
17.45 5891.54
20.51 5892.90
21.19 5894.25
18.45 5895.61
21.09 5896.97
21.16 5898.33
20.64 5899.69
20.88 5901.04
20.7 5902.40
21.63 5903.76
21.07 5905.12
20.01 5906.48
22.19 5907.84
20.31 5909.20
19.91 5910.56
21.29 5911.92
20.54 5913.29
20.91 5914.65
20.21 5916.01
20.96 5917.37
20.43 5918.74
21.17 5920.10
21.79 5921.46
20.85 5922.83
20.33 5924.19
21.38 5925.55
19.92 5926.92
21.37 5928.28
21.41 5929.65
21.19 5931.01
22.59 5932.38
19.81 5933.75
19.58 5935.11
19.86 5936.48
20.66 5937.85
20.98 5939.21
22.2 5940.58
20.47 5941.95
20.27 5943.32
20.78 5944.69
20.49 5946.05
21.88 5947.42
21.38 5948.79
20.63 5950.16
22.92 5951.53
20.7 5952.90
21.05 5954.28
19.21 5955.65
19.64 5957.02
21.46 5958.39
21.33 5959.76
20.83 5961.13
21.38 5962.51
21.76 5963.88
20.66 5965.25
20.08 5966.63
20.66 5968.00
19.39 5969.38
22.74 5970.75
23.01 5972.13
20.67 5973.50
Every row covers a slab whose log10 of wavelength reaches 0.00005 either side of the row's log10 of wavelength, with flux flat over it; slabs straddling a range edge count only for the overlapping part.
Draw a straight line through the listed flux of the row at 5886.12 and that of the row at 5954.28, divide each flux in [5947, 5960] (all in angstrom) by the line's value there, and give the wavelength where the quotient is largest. 5951.53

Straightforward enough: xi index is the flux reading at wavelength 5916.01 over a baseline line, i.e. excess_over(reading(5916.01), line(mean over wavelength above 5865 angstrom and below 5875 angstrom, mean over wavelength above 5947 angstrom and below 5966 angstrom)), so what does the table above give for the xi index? -1.1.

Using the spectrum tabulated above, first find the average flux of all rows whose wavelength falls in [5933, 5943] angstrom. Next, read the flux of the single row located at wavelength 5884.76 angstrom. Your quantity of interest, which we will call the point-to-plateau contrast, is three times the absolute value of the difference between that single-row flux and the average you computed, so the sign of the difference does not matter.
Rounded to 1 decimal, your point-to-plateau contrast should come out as 2.2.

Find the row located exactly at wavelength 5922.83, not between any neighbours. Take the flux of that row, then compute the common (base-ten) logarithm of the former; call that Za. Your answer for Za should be 1.32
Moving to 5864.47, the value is 1.35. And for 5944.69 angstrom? 1.32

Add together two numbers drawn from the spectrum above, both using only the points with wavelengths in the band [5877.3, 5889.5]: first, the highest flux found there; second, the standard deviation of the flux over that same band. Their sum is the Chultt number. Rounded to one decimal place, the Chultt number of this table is 22.9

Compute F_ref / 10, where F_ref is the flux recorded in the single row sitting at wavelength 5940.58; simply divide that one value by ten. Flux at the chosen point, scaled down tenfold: 2.22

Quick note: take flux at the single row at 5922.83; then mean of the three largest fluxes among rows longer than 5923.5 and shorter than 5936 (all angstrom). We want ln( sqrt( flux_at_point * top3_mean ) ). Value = 3.06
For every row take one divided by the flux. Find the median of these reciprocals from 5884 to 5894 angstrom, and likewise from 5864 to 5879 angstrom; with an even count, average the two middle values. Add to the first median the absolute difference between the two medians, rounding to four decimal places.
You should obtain 0.0515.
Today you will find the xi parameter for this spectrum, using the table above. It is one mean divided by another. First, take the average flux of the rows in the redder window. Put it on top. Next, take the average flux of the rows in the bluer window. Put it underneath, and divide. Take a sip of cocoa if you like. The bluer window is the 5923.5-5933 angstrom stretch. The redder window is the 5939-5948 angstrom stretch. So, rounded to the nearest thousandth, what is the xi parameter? 0.992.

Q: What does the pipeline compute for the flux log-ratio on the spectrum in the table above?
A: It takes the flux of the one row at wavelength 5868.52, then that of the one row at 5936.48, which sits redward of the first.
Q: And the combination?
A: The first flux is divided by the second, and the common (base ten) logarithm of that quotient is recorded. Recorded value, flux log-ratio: 0.04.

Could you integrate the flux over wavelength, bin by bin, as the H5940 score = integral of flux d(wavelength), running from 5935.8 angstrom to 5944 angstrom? 170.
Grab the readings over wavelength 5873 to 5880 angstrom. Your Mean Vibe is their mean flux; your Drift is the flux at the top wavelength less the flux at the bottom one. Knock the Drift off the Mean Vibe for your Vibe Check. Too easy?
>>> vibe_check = 23.6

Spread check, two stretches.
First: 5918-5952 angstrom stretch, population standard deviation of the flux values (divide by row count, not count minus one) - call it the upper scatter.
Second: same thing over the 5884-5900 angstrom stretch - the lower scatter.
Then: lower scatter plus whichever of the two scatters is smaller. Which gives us 2.3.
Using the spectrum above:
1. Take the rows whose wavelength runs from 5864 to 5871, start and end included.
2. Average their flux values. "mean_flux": 21.5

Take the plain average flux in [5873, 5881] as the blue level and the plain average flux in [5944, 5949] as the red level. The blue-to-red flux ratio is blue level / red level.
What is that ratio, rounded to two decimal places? 1.02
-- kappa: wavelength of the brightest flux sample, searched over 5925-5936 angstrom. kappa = 5932.38 angstrom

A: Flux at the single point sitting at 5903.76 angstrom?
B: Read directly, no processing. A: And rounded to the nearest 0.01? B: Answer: 21.63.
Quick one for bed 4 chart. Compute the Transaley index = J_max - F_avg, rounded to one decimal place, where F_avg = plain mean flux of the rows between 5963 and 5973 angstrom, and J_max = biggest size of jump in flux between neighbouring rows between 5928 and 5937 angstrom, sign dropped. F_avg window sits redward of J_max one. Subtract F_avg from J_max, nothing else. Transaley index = -18.4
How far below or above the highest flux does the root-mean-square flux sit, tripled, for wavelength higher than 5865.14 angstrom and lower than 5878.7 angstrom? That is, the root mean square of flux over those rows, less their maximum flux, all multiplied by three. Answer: -1.53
